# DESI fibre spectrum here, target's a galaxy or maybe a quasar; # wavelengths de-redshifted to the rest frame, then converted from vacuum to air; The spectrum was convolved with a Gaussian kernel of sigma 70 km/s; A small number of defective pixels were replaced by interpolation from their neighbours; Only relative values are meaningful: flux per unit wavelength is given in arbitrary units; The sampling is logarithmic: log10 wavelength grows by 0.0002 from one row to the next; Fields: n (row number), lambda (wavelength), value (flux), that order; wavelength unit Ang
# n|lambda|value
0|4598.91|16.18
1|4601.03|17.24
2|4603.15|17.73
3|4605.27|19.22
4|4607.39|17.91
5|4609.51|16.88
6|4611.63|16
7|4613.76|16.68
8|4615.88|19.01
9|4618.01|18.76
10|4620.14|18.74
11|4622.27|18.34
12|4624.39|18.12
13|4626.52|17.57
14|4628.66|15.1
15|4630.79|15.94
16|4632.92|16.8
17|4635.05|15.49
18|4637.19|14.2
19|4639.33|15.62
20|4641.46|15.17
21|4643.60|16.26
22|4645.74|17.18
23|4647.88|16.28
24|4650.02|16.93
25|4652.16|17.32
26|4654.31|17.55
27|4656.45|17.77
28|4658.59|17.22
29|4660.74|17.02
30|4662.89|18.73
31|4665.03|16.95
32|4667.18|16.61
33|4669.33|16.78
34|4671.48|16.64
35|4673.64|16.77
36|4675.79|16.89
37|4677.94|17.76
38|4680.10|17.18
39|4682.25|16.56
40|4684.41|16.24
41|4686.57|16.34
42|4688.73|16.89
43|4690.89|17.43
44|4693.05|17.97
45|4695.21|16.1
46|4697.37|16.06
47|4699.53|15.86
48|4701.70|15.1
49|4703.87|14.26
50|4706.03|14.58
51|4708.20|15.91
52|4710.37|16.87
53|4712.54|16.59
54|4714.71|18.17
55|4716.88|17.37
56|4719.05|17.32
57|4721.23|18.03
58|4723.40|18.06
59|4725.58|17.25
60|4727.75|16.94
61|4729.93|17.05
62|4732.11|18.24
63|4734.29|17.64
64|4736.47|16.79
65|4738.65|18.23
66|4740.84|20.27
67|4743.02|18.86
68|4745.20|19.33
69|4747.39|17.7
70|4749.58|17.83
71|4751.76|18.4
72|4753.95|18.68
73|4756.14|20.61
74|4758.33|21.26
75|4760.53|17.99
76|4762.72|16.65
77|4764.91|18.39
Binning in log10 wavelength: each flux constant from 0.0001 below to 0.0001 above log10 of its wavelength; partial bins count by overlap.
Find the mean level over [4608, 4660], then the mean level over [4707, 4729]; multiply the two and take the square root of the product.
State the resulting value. 17.1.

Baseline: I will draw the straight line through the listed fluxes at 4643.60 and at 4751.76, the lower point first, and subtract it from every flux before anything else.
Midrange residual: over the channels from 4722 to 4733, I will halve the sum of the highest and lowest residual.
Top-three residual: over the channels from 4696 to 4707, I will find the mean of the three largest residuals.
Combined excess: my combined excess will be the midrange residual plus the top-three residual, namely -2.1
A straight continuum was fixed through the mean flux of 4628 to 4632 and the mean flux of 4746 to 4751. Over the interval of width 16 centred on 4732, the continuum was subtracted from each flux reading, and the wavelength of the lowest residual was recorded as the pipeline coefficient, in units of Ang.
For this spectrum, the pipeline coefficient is 4736.47 Ang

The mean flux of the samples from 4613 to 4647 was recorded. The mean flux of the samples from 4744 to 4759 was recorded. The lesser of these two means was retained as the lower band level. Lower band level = 16.8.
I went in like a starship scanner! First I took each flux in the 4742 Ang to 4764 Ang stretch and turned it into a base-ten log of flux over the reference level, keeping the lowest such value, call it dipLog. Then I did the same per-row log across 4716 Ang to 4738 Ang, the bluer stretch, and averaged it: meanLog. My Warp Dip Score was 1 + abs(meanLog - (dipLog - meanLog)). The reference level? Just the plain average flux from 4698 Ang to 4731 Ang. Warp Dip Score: 1.04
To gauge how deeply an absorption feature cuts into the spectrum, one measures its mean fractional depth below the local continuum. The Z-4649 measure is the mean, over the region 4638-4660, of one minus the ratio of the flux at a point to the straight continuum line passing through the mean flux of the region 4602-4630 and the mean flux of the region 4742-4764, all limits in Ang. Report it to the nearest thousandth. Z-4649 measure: 0.068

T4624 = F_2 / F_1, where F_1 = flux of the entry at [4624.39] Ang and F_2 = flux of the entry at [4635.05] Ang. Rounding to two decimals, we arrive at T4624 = 0.85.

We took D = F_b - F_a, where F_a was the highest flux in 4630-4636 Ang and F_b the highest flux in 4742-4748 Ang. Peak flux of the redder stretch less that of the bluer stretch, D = 2.53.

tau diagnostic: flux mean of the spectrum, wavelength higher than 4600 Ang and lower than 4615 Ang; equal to 17.4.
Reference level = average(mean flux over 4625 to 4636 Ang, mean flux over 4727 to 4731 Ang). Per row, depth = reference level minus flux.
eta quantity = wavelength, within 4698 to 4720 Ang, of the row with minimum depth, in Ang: 4714.71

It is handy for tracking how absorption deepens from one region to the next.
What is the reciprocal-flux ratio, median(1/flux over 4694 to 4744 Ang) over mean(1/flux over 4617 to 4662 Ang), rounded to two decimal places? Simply 0.98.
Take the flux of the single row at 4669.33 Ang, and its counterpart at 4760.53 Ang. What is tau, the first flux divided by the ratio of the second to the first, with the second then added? 33.6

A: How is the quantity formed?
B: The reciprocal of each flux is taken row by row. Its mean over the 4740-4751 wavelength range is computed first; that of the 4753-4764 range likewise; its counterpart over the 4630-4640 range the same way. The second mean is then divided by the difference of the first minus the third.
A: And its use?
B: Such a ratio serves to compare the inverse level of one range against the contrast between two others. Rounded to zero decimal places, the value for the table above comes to -5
